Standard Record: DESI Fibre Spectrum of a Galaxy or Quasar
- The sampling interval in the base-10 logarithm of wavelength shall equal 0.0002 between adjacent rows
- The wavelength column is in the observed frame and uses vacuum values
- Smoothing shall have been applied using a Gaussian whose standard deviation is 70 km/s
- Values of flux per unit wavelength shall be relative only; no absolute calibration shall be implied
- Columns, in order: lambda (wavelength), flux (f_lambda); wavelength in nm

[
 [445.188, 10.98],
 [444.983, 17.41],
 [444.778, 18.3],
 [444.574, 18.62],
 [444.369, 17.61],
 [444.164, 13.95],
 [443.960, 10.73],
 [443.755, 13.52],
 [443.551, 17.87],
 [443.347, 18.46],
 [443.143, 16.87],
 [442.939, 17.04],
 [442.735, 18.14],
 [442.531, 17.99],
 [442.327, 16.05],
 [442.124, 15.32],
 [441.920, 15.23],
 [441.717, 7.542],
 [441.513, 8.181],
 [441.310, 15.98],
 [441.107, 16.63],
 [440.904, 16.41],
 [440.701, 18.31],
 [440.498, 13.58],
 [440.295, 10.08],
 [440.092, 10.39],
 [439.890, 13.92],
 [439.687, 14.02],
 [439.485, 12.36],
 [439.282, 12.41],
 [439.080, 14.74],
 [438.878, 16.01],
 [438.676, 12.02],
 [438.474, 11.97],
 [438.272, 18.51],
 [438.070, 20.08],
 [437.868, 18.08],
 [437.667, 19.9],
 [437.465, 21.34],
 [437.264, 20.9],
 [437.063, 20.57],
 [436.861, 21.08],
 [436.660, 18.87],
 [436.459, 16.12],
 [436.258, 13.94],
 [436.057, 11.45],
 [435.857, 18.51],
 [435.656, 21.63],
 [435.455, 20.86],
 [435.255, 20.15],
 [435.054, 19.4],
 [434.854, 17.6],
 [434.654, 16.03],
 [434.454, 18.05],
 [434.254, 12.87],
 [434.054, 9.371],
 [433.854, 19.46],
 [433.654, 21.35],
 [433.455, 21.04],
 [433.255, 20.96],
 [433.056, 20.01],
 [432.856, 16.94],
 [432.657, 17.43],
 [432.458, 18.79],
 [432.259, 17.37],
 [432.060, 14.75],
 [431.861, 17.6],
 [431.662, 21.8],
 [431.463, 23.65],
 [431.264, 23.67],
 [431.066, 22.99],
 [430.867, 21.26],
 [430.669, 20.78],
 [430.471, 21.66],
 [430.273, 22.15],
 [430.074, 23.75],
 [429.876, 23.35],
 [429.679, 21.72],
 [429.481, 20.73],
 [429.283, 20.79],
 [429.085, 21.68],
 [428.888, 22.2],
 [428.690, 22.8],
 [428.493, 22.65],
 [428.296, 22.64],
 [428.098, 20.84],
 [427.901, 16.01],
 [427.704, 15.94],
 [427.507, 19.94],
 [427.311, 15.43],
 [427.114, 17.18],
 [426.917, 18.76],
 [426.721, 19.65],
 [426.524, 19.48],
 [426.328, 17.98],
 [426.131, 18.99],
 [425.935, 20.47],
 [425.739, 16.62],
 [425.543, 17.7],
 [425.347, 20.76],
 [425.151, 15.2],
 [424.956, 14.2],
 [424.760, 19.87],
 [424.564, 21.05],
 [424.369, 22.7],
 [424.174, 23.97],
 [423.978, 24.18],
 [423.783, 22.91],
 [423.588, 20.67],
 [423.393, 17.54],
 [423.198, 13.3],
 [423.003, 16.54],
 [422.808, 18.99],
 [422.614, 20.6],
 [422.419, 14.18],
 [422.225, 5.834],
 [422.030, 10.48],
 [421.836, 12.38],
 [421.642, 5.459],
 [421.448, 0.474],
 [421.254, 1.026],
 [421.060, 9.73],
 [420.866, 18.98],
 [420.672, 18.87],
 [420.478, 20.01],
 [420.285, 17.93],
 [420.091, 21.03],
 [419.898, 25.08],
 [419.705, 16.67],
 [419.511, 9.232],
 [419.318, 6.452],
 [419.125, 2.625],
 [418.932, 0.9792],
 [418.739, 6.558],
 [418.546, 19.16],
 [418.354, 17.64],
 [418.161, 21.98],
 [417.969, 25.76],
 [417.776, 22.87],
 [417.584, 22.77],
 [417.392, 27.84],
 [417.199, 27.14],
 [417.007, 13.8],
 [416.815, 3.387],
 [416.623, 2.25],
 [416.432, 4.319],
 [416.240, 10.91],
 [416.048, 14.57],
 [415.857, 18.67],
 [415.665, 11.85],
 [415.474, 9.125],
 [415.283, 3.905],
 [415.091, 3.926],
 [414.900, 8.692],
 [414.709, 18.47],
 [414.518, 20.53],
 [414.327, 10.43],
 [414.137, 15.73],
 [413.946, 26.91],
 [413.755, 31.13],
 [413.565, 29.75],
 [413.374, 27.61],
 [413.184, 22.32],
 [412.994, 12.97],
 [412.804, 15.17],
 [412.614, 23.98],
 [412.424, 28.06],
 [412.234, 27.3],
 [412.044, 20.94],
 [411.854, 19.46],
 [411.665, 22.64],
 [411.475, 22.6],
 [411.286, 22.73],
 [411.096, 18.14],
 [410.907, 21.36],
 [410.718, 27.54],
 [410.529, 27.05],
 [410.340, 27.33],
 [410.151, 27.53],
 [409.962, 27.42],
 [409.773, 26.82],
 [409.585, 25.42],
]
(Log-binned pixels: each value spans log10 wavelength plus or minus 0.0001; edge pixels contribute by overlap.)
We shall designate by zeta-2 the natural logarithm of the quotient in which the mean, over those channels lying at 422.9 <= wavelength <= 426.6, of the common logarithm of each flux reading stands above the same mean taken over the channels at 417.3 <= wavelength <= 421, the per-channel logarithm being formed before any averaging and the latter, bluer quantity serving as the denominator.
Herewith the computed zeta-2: 0.12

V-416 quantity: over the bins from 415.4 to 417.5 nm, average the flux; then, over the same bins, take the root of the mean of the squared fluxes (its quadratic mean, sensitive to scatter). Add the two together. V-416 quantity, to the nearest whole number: 29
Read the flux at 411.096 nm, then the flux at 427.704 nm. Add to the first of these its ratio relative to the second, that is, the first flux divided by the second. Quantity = 19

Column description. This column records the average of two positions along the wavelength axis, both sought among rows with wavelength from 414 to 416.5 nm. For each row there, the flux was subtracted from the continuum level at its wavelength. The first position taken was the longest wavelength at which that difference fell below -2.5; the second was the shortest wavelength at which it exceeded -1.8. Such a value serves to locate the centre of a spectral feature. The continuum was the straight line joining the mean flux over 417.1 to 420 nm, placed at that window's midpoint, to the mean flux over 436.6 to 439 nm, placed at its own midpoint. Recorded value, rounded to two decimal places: 414.33 nm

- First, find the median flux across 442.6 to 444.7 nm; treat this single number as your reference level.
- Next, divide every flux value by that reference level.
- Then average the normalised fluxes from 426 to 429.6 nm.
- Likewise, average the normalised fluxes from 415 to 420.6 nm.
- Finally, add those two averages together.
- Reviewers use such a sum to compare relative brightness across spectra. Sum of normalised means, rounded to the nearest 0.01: 1.95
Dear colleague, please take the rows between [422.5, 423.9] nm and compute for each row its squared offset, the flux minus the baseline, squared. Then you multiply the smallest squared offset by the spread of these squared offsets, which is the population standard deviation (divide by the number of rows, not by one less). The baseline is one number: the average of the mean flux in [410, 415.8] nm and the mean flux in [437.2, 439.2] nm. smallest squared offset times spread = 1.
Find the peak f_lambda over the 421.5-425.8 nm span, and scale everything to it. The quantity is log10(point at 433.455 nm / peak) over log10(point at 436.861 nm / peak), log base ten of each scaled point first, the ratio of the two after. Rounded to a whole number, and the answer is 1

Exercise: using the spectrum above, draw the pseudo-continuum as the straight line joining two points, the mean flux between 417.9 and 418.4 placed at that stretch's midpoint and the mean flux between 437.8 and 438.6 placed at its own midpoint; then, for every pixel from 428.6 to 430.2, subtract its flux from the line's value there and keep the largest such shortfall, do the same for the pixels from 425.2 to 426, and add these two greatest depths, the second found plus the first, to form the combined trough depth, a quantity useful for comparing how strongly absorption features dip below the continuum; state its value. 1.9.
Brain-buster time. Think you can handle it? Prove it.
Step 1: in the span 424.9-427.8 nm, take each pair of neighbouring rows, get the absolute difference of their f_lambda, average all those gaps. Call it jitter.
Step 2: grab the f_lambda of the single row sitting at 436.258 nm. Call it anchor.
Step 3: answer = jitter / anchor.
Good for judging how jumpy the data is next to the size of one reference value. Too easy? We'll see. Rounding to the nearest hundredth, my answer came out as 0.16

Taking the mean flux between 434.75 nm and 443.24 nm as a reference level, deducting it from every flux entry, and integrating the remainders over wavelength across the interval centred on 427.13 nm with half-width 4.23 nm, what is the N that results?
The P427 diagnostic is 32.8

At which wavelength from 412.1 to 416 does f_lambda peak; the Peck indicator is 413.755 nm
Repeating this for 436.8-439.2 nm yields 437.465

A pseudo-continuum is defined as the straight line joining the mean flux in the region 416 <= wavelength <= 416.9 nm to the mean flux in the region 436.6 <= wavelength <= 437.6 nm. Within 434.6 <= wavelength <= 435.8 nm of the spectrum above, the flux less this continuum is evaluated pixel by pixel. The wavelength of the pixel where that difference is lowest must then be 434.654 nm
